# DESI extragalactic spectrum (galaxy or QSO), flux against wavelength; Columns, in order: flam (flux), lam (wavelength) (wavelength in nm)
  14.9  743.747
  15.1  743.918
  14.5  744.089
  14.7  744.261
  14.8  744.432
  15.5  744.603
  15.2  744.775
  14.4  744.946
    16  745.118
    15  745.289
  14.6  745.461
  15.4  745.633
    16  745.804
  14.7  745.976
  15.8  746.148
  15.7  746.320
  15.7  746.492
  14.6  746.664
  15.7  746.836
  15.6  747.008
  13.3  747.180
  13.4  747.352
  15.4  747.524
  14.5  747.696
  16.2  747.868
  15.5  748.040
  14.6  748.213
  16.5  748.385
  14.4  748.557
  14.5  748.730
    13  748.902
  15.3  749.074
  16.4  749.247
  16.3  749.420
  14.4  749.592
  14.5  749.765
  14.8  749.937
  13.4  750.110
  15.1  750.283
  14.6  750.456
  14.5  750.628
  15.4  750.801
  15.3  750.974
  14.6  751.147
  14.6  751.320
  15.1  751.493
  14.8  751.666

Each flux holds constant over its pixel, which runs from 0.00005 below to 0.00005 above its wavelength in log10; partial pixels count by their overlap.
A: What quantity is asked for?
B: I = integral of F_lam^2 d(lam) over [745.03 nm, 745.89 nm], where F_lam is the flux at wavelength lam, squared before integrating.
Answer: 204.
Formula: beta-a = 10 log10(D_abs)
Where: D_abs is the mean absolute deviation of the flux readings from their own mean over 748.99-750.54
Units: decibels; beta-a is -1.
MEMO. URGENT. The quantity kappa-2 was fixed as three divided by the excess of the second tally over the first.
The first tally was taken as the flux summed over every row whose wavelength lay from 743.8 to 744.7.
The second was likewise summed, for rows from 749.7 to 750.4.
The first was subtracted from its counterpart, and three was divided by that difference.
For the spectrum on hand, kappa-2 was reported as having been -0.18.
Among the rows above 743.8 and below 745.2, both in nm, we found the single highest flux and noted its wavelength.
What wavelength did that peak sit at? 745.118 nm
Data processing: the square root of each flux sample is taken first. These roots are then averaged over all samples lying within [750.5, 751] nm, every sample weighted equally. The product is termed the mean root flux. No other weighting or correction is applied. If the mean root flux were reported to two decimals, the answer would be 3.88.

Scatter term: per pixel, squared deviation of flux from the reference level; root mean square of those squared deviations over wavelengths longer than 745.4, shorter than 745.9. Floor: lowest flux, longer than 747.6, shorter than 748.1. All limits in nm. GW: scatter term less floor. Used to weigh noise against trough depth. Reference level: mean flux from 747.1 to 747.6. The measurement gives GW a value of -12.0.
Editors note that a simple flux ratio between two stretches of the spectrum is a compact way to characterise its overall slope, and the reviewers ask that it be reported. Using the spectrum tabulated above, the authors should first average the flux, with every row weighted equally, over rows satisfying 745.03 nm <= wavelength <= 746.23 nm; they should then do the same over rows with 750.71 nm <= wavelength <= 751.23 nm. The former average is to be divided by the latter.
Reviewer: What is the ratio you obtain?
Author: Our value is 1.02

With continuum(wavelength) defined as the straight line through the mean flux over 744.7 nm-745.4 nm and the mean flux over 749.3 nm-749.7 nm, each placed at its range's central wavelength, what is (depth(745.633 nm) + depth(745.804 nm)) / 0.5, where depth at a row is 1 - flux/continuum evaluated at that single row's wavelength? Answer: -0.14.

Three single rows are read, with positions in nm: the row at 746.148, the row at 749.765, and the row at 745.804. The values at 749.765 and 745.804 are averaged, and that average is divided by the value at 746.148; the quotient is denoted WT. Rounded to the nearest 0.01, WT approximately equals 0.97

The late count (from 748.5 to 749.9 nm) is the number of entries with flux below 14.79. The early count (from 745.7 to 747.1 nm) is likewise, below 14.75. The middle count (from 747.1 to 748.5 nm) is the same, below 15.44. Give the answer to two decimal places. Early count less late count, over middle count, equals -0.60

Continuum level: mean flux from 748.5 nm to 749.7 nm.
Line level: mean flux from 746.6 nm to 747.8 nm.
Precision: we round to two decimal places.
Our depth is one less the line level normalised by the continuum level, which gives 0.02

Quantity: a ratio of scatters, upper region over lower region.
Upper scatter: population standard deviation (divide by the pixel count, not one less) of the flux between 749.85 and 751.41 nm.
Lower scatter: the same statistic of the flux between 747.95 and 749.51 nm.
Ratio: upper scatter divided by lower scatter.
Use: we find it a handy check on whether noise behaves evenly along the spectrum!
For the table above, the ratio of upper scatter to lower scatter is 0.51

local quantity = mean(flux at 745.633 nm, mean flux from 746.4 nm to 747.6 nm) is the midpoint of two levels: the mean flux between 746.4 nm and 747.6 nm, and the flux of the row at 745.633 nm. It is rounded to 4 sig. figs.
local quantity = 15.11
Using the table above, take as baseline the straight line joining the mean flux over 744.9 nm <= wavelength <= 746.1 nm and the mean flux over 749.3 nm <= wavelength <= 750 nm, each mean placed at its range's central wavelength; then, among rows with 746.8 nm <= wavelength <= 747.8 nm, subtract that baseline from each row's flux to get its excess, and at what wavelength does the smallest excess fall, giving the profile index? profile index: 747.180 nm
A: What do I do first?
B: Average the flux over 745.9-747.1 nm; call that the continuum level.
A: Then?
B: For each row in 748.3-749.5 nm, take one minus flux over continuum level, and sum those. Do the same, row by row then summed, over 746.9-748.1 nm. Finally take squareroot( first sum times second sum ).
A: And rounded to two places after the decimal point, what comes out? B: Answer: 0.15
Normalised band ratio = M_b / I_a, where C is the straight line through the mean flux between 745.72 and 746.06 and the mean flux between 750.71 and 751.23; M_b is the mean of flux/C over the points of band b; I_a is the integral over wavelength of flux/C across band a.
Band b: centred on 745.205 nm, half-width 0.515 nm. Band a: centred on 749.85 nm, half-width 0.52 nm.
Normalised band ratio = 0.97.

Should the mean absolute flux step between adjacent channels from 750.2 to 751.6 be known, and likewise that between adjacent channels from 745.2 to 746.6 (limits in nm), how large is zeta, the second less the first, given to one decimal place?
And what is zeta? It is 0.2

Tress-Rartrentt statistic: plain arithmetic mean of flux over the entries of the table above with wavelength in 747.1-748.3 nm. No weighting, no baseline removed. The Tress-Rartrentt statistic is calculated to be 14.7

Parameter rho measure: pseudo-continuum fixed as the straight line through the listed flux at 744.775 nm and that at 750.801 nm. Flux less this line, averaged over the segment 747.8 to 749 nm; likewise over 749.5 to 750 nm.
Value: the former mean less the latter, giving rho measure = 0.4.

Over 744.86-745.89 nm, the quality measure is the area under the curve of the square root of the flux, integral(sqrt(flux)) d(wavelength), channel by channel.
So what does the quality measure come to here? 4.02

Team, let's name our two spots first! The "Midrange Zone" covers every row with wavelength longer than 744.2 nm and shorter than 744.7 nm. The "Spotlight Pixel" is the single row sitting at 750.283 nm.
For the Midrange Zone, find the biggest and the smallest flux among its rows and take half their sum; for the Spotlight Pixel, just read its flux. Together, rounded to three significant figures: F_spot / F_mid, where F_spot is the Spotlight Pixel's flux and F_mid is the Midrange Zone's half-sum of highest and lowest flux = 1.00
